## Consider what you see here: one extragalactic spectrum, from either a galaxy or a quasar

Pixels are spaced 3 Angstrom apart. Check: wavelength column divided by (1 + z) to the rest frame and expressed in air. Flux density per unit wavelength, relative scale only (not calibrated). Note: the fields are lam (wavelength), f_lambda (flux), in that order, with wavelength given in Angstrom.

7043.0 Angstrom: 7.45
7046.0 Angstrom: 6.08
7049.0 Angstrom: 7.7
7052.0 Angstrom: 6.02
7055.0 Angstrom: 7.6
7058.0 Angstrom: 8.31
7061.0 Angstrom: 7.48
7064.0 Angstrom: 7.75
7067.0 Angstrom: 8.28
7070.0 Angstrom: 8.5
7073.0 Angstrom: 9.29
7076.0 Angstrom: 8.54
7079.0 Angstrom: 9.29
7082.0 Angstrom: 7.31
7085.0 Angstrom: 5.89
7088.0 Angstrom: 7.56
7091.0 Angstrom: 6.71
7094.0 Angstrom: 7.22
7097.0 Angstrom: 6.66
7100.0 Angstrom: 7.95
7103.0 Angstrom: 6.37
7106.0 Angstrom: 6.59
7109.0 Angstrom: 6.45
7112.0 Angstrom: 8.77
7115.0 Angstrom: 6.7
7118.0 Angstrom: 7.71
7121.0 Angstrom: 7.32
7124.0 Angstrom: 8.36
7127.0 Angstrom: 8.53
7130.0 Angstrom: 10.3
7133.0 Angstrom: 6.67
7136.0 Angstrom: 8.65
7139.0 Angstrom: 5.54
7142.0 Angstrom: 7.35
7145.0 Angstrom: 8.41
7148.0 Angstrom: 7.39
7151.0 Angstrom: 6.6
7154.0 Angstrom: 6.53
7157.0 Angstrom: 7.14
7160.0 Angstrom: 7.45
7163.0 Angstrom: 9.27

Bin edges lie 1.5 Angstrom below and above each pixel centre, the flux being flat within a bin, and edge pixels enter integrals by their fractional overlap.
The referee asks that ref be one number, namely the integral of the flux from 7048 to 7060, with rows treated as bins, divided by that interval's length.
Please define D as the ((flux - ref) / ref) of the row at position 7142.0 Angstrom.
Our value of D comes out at -0.007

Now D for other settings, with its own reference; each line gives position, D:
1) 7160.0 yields 0.007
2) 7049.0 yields 0.041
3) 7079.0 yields 0.256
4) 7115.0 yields -0.094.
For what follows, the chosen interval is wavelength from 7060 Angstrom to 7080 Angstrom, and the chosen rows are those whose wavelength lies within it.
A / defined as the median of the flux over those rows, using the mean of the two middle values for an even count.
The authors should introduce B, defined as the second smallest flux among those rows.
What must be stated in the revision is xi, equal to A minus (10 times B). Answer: -69.0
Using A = 8.5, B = 7.75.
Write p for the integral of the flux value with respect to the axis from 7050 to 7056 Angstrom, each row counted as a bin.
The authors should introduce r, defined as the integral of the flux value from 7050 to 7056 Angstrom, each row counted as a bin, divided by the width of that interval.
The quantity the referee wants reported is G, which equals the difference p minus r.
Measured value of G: 34.1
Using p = 41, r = 6.8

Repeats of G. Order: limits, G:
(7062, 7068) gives 39.7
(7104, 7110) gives 32.6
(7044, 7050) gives 34.3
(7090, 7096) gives 34.8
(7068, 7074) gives 44.1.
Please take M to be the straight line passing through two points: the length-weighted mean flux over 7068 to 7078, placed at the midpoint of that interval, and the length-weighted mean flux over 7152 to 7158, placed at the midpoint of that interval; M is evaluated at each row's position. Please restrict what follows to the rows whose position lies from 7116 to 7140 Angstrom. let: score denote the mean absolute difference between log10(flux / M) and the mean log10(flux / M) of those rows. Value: 0.061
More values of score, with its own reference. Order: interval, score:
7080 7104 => 0.033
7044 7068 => 0.047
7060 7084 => 0.035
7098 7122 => 0.045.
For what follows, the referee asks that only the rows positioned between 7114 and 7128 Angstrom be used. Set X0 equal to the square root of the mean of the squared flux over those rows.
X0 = 7.8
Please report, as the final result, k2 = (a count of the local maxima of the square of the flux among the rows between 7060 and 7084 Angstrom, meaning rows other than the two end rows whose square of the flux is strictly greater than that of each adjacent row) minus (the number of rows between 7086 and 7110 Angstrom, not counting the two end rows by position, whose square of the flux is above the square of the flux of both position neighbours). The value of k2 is -1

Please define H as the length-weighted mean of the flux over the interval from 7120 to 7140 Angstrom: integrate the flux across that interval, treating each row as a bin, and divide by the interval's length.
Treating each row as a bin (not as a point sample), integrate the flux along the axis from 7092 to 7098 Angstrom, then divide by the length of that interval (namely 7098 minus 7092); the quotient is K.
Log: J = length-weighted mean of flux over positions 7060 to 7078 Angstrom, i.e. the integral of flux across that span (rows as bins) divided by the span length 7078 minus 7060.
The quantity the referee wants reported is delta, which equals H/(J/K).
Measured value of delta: 6.6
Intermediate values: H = 8.0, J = 8.4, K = 6.9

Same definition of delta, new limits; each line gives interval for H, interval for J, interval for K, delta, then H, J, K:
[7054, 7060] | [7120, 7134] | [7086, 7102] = 6.8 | 7.9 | 8.3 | 7.2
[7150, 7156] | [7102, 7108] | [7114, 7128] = 7.9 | 6.6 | 6.5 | 7.7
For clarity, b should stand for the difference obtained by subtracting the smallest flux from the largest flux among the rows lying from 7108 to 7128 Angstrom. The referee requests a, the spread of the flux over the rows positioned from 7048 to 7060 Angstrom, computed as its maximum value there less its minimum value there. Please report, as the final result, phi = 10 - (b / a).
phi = 8.99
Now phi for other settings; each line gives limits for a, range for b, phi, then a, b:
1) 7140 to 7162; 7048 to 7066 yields 8.78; 1.88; 2.29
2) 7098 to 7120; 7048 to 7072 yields 8.97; 2.40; 2.48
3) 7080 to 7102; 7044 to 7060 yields 8.89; 2.06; 2.29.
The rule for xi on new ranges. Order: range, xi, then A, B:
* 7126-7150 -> -58.8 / 7.9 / 6.67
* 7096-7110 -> -57.9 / 6.6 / 6.45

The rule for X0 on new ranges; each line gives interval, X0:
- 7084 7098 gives 6.8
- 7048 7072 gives 7.7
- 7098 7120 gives 7.3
